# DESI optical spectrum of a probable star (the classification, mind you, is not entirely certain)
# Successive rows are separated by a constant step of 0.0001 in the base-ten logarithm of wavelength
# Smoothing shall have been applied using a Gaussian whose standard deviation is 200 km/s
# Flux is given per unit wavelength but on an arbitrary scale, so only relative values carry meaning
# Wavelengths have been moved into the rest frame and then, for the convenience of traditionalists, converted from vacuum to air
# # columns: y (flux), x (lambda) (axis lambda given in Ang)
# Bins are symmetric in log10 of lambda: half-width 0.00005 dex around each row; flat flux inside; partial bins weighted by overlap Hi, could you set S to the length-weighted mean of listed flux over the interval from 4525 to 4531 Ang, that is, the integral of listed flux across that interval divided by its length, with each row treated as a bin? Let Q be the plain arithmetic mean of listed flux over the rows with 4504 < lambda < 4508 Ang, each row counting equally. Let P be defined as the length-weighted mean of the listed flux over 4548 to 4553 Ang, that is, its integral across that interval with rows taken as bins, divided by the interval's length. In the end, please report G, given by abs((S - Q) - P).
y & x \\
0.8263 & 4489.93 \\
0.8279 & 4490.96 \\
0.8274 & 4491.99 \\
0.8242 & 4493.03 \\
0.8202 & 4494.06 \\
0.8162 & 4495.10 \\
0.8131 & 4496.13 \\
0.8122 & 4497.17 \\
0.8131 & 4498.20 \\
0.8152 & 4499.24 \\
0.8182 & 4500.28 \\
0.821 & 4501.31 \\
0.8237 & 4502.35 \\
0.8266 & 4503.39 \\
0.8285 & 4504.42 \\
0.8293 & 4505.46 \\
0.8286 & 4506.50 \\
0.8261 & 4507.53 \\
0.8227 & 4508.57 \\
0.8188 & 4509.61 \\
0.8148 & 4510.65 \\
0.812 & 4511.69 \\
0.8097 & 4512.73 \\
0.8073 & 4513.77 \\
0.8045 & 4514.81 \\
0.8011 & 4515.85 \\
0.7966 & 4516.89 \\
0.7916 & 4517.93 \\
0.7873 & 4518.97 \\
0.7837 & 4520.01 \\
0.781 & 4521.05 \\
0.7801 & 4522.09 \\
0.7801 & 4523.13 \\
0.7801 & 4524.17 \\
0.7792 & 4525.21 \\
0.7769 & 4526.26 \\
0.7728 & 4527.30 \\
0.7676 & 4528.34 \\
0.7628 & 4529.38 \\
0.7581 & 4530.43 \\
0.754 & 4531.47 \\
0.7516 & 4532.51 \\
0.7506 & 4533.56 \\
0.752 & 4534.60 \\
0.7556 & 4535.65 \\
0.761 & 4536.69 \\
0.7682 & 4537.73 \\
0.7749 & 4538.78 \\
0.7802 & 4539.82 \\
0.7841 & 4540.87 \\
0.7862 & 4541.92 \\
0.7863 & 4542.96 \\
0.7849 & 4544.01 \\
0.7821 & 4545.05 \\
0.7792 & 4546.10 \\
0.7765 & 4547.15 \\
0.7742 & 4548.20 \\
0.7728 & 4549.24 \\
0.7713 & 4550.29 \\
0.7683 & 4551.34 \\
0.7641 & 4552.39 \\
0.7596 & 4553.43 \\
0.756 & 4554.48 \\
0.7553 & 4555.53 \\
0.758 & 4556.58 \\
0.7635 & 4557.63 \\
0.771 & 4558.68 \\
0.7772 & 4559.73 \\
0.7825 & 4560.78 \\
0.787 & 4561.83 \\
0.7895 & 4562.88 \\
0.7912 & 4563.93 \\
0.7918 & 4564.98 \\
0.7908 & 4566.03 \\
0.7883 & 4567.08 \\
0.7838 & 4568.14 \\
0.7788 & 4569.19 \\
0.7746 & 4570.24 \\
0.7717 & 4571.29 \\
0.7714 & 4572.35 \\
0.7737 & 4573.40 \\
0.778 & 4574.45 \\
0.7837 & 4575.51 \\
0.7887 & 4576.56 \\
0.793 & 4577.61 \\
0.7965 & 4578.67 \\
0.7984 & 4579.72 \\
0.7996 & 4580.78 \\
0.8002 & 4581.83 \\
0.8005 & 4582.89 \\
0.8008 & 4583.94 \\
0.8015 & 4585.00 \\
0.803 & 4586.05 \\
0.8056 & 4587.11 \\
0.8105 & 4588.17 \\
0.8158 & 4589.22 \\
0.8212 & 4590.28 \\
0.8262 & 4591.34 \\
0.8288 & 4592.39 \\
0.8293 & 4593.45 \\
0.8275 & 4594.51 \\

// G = 0.83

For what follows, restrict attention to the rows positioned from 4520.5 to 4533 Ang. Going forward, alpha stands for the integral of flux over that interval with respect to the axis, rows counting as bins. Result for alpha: 10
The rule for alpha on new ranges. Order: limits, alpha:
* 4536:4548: 9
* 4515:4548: 26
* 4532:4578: 36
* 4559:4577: 14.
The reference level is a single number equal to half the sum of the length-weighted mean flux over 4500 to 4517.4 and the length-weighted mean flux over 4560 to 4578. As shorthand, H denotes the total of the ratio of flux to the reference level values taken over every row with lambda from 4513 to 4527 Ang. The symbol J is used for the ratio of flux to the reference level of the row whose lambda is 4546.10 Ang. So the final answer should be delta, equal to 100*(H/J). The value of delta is 1315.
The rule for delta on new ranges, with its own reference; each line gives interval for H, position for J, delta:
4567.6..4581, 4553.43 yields 1342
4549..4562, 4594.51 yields 1207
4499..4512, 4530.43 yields 1410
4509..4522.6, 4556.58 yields 1371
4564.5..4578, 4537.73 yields 1324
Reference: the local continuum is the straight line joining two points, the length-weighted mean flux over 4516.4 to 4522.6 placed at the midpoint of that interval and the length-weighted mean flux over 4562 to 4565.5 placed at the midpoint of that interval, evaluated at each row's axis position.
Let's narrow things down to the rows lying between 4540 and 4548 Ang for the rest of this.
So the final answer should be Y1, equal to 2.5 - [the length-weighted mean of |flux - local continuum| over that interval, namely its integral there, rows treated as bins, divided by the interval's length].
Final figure 2.49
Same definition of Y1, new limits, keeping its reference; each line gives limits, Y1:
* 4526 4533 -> 2.47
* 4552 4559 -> 2.47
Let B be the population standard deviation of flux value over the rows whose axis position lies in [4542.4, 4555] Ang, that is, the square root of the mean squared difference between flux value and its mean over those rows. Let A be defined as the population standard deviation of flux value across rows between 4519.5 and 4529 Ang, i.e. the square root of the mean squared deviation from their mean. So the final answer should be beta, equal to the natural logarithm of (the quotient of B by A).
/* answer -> 0.7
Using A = 0.0046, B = 0.009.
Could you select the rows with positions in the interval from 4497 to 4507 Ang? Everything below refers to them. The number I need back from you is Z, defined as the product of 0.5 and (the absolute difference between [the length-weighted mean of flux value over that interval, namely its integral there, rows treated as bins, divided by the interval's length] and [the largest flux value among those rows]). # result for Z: 0.004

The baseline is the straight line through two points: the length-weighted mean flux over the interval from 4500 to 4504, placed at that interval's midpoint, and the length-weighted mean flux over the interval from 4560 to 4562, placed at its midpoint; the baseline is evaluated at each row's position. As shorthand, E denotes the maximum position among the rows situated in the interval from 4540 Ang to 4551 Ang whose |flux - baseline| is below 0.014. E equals 4545.05 Ang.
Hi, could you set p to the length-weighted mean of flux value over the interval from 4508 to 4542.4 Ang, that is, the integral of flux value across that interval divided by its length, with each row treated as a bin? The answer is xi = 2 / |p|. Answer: 2.56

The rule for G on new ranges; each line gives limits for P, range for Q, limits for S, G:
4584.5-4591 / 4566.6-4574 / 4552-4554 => 0.82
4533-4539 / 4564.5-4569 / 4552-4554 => 0.78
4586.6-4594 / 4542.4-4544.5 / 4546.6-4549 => 0.83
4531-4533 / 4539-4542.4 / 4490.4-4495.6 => 0.71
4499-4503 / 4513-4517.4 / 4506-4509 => 0.79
